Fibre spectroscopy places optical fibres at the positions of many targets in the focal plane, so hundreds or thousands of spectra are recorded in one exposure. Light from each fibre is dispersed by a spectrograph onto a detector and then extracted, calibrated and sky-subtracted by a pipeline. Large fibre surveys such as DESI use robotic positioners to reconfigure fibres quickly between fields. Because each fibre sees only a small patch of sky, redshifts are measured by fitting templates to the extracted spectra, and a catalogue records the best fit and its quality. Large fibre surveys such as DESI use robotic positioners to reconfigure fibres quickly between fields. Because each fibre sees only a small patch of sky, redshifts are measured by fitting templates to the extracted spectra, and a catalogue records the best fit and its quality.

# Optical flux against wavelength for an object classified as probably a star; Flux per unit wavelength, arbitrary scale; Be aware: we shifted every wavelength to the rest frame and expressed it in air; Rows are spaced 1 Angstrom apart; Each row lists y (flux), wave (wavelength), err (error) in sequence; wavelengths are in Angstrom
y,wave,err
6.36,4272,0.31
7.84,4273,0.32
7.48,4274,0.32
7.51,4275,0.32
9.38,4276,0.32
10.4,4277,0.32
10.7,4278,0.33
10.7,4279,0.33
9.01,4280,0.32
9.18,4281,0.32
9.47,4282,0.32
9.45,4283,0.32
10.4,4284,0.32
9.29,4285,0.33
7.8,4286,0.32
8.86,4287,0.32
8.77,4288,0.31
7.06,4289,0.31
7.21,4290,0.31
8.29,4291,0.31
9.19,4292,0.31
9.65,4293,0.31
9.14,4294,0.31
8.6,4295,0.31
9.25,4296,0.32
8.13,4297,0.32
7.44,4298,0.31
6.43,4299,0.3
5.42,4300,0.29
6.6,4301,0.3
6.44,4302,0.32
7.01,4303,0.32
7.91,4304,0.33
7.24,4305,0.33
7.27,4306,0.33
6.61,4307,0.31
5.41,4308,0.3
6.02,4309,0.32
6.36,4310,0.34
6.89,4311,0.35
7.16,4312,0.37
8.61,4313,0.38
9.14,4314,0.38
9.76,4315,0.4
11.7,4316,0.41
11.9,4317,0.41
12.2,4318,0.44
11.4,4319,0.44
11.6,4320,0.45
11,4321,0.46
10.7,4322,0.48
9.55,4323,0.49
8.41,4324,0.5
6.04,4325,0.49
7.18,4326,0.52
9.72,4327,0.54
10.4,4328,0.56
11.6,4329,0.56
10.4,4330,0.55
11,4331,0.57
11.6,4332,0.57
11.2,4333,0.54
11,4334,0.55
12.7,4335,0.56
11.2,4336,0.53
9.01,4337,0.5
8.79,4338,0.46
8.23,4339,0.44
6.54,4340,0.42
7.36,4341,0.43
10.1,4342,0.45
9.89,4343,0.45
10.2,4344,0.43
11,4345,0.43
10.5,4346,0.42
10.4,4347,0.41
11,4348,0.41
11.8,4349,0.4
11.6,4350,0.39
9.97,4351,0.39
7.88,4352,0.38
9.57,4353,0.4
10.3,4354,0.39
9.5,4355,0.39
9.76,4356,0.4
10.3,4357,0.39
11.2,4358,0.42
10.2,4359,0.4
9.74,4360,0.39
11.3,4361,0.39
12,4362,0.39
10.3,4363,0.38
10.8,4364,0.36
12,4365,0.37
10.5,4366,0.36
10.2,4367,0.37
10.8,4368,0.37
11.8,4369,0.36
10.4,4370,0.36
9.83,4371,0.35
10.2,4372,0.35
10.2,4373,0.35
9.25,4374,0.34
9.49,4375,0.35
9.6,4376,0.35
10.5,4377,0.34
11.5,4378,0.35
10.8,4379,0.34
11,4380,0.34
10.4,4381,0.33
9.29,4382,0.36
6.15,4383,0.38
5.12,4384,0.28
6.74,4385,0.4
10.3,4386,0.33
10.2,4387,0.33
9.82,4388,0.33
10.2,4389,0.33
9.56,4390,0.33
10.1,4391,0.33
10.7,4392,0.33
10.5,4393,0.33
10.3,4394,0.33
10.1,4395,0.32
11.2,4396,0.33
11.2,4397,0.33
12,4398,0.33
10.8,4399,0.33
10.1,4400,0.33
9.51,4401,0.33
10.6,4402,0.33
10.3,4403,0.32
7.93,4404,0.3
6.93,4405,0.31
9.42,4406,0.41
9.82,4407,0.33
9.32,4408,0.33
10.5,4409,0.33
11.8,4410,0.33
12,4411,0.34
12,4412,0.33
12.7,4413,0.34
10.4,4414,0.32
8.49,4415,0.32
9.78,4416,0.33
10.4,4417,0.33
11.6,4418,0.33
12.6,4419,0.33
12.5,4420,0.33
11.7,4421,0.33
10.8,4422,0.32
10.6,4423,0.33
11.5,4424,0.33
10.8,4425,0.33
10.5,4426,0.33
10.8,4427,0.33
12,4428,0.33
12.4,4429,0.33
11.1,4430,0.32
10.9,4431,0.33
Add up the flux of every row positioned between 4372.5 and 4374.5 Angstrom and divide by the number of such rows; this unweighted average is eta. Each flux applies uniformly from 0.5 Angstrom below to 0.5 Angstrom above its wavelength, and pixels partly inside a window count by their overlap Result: 9.7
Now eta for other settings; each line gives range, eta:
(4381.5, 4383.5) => 7.7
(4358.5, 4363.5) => 10.7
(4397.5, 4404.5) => 10.2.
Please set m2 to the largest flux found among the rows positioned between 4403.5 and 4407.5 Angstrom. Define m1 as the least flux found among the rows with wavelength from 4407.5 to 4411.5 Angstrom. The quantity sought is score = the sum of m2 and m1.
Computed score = 19.1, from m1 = 9.32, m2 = 9.82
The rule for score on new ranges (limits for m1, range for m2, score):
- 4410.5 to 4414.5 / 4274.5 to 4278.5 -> 21.1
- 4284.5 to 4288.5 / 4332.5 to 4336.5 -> 20.5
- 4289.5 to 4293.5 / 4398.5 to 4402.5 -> 18.0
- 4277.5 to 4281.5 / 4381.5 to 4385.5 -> 18.3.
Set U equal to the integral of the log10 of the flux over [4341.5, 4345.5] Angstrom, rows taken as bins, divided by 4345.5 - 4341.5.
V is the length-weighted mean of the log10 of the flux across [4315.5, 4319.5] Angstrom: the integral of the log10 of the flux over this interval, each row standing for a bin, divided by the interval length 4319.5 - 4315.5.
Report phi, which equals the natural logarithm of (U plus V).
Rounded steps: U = 1.01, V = 1.07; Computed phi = 0.73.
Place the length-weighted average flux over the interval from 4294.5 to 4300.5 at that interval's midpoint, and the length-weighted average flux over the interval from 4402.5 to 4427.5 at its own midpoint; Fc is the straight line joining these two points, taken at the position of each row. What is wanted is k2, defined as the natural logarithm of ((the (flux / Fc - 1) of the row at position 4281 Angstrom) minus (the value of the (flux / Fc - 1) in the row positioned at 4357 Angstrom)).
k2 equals -1.85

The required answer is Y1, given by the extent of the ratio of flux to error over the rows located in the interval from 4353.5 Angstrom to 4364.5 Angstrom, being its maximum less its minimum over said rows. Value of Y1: 6.4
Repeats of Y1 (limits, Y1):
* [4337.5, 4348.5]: 11.3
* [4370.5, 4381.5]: 5.7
